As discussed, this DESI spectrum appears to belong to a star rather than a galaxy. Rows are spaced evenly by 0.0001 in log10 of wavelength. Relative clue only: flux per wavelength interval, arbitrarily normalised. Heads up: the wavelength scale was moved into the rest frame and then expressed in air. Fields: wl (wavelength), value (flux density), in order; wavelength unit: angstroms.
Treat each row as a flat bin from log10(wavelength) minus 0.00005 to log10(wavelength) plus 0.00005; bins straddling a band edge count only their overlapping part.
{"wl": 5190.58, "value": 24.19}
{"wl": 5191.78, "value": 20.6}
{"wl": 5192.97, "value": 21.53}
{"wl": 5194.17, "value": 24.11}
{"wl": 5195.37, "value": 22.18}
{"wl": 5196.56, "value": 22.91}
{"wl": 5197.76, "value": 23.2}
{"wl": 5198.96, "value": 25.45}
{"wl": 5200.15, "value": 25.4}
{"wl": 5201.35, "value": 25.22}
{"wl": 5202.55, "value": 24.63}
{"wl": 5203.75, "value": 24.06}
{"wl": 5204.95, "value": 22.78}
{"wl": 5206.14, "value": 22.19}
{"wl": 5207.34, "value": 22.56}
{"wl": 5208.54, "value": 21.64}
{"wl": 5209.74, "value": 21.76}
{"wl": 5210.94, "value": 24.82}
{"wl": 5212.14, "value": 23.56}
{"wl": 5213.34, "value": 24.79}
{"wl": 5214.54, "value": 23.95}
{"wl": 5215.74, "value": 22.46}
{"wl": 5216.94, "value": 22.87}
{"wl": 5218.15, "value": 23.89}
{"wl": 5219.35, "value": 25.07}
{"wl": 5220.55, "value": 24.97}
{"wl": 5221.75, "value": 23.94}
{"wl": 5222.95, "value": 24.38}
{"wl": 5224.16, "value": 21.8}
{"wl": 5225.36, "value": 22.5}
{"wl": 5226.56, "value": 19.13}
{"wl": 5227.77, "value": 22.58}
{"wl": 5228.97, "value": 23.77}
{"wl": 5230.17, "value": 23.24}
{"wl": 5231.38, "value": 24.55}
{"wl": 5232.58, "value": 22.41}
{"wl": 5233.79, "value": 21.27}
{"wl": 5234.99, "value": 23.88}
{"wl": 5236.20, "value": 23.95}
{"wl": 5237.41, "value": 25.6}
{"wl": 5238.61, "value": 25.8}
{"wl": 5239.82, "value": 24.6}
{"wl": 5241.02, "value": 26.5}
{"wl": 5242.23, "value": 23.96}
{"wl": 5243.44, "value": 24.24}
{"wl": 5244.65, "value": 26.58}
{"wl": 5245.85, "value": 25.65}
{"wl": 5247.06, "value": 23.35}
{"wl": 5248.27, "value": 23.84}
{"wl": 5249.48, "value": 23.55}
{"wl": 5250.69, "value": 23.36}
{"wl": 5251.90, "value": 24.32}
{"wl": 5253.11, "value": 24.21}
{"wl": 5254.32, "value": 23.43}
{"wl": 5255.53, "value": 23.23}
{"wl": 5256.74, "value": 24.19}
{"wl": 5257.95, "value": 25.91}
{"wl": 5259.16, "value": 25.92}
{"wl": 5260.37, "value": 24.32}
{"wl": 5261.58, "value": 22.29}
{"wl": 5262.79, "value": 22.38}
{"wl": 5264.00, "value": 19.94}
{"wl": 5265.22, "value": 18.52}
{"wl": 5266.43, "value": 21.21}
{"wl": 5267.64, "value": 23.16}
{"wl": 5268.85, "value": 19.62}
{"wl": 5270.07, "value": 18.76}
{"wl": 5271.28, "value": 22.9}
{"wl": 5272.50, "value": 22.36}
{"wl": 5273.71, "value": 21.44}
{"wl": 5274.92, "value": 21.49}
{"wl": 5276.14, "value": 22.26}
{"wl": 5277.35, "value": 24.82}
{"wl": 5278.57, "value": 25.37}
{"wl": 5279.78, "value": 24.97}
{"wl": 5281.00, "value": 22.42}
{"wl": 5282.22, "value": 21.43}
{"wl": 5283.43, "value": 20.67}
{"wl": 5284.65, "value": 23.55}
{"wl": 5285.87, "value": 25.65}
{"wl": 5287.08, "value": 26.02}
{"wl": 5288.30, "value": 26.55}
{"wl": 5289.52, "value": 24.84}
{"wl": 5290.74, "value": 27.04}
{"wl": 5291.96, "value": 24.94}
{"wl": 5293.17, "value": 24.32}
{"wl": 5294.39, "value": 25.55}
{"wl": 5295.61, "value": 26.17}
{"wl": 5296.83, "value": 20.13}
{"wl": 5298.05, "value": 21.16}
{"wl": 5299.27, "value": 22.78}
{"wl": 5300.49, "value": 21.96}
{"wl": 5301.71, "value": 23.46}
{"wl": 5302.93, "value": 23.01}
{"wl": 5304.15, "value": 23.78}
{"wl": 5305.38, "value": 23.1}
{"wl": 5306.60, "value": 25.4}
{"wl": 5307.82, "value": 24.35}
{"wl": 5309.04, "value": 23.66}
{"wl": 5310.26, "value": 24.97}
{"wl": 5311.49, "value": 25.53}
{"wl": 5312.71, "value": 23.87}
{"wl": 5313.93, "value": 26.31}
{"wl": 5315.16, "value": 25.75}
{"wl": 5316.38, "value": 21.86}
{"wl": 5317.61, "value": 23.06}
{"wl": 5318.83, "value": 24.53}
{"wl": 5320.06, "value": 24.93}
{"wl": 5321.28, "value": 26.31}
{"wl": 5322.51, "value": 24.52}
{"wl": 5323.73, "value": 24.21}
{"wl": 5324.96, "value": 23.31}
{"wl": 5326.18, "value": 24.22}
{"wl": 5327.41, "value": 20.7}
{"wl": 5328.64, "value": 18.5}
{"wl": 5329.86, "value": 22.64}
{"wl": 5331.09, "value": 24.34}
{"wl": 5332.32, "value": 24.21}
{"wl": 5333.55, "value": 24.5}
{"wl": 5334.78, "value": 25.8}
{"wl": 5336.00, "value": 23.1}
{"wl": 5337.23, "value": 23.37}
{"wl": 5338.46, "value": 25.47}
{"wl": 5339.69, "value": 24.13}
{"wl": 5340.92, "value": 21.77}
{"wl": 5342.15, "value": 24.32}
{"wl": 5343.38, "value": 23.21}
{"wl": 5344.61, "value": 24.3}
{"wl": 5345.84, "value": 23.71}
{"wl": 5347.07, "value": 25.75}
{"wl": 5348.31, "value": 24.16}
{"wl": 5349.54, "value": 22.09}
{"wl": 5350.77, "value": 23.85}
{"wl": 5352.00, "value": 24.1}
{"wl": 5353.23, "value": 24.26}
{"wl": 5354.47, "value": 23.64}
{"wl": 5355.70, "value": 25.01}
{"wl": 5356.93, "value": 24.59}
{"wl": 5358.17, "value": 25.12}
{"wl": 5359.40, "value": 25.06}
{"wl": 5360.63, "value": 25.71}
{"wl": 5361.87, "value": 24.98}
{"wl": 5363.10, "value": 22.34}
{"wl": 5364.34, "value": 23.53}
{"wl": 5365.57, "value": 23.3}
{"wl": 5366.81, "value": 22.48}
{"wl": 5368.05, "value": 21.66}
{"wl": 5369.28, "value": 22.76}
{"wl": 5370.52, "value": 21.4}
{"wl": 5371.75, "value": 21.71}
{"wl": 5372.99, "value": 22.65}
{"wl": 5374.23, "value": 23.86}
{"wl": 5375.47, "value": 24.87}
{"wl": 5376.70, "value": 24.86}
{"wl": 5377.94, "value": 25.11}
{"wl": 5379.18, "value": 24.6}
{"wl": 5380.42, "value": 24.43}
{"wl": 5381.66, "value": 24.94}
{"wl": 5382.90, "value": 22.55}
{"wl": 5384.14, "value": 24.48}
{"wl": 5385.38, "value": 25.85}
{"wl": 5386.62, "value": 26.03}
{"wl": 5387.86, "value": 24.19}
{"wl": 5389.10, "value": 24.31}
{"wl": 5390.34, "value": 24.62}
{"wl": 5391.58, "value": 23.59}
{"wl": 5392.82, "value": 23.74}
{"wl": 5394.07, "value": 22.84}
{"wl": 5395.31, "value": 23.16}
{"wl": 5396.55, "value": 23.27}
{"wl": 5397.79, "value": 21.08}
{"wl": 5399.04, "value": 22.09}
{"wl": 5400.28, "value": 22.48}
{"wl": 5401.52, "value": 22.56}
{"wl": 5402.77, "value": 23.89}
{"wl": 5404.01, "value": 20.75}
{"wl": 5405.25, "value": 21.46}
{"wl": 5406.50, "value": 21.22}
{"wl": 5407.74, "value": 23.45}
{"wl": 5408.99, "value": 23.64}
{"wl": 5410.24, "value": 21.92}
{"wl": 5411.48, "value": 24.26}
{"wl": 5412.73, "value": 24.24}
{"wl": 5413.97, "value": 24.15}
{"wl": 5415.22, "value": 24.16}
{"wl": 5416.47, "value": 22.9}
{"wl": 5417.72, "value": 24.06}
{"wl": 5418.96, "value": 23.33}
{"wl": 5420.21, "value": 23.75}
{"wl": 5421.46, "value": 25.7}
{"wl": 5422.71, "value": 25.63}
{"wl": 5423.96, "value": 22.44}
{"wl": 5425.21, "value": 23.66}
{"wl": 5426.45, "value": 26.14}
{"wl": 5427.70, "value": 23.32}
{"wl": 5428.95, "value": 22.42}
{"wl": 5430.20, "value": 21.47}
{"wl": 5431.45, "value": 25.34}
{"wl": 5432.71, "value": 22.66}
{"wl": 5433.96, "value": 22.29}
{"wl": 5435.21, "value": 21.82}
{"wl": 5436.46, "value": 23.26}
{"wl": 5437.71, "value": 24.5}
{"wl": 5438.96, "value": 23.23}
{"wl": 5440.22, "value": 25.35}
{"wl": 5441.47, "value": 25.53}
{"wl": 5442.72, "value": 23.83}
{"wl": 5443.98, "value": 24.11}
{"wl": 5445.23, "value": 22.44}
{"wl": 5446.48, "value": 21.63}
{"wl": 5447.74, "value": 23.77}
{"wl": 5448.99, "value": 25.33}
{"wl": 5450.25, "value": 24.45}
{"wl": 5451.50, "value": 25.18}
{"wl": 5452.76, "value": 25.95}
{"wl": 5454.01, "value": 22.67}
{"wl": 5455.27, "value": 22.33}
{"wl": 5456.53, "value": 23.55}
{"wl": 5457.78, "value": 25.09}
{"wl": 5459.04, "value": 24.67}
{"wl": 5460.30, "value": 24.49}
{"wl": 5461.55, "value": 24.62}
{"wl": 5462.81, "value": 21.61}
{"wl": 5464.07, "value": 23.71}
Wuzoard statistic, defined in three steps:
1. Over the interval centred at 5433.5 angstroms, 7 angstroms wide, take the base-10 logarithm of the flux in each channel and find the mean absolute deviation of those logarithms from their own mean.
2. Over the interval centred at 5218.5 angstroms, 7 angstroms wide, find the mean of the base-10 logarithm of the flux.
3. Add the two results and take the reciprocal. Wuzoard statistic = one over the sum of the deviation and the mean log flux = 0.716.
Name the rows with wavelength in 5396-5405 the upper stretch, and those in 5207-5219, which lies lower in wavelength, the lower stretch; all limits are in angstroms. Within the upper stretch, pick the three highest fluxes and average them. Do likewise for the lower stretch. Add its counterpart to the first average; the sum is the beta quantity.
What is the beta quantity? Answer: 47.8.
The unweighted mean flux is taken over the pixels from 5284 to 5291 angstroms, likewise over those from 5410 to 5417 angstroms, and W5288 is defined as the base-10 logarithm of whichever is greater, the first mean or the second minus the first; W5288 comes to 1.41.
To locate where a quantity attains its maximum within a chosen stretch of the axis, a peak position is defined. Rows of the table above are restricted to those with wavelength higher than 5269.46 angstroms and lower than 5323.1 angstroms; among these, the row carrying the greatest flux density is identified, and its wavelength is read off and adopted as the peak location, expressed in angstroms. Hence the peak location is 5290.74 angstroms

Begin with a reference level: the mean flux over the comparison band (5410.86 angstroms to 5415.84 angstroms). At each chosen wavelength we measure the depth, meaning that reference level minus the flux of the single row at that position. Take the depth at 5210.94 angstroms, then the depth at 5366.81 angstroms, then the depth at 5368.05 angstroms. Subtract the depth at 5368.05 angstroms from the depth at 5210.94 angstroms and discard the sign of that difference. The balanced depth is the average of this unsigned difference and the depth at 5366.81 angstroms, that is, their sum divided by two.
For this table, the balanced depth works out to 2.4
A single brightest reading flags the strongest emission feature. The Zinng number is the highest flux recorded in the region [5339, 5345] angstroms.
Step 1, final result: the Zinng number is 24.32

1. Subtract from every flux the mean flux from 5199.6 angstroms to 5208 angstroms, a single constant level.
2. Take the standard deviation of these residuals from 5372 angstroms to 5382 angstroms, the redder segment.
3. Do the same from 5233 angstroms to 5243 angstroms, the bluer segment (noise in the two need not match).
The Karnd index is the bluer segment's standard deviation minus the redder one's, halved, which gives 0.4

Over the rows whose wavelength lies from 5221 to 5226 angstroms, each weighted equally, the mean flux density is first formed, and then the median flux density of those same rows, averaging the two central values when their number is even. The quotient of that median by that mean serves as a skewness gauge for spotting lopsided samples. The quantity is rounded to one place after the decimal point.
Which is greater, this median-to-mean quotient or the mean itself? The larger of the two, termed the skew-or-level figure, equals 23.2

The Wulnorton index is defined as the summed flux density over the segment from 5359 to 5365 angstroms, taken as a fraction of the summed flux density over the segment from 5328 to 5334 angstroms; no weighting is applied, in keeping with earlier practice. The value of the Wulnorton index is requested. 1.07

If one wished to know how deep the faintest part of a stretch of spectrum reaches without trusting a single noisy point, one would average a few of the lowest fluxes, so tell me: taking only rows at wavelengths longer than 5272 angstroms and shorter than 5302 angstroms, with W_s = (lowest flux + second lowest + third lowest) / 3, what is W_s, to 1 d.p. 20.7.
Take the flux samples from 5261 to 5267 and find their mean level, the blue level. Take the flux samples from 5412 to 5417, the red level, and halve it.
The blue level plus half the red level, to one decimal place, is 32.8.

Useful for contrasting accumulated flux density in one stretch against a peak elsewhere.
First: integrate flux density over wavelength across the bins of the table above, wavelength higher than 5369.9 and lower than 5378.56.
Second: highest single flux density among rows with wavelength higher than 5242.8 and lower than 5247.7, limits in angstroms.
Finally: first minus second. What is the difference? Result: 177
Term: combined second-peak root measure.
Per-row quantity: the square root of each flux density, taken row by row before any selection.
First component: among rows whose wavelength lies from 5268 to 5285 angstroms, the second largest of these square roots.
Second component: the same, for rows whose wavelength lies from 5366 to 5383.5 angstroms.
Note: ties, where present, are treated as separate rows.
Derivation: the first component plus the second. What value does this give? 10.0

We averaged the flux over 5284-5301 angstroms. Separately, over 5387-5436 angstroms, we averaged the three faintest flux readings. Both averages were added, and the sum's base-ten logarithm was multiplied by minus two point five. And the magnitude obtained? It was -4.14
